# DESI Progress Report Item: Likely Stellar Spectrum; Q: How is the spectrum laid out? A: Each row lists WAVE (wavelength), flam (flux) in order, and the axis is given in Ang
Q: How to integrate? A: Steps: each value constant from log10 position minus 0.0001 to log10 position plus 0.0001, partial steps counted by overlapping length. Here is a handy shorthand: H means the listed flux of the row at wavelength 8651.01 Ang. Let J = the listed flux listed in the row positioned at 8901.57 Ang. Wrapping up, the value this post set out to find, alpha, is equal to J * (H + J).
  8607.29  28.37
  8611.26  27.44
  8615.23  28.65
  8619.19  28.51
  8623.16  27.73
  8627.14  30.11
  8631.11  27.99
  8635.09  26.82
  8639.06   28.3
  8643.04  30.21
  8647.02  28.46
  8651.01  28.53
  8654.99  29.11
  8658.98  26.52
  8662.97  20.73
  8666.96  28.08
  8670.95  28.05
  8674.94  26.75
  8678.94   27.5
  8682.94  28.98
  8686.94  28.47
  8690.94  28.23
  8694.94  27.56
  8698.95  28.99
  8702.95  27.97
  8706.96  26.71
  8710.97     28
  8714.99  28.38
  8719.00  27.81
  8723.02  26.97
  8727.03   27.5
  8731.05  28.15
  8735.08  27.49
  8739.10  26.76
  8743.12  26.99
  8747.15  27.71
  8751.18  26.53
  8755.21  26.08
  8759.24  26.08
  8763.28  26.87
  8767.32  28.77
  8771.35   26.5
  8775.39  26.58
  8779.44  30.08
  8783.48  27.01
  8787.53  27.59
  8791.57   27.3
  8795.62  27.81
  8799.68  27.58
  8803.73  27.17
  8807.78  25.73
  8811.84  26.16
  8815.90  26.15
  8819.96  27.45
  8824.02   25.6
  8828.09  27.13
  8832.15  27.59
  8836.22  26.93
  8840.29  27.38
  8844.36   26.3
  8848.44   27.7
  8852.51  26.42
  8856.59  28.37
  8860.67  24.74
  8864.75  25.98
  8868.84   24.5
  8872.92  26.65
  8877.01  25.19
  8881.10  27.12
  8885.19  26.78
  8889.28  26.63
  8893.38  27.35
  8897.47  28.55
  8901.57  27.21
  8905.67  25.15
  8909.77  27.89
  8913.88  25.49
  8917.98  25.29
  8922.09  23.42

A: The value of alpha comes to 1517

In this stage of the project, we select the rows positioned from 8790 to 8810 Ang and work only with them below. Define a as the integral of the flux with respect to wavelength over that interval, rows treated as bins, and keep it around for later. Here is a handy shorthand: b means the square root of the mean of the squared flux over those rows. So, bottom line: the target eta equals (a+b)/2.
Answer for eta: 285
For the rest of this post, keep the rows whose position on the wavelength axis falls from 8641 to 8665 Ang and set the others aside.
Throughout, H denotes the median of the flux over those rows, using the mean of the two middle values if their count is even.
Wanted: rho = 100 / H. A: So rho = 3.51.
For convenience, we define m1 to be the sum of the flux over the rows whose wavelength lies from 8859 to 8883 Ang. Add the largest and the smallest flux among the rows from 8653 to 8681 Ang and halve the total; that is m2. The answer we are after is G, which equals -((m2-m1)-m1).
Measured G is 283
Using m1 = 154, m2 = 24.9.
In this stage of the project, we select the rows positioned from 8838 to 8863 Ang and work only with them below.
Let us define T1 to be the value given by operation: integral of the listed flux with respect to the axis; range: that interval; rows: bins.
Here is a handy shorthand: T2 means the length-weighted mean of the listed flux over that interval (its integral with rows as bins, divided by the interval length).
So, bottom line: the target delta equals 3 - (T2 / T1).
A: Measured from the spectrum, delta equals 2.96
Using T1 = 670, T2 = 26.8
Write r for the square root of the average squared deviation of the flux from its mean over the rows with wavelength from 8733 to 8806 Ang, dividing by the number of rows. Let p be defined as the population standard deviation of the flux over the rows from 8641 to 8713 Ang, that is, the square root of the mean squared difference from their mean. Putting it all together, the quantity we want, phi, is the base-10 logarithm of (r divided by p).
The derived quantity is -0.31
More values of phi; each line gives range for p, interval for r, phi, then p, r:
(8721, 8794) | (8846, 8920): 0.10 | 1.0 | 1.21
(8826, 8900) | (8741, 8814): -0.02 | 1.1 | 1.02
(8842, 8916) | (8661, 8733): 0.18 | 1.2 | 1.76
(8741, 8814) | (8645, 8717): 0.25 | 1.0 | 1.83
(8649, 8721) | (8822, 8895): -0.25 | 1.8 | 1.01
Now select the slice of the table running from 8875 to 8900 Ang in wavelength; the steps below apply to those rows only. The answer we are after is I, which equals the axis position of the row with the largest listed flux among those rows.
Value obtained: 8897.47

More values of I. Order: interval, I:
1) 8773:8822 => 8779.44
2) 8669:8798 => 8779.44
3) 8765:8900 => 8779.44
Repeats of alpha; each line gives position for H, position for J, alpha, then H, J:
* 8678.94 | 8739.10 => 1452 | 27.5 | 26.76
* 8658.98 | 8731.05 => 1539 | 26.52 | 28.15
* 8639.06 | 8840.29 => 1525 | 28.3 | 27.38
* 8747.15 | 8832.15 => 1526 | 27.71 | 27.59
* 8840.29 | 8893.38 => 1497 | 27.38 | 27.35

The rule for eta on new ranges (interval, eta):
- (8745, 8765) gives 280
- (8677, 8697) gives 296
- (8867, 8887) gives 274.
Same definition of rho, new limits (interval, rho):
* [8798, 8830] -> 3.75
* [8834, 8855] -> 3.71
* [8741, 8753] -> 3.71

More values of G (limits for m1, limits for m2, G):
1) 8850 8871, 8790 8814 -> 233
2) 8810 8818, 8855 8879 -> 78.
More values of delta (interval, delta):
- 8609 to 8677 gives 2.99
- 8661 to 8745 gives 2.99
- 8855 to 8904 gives 2.98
